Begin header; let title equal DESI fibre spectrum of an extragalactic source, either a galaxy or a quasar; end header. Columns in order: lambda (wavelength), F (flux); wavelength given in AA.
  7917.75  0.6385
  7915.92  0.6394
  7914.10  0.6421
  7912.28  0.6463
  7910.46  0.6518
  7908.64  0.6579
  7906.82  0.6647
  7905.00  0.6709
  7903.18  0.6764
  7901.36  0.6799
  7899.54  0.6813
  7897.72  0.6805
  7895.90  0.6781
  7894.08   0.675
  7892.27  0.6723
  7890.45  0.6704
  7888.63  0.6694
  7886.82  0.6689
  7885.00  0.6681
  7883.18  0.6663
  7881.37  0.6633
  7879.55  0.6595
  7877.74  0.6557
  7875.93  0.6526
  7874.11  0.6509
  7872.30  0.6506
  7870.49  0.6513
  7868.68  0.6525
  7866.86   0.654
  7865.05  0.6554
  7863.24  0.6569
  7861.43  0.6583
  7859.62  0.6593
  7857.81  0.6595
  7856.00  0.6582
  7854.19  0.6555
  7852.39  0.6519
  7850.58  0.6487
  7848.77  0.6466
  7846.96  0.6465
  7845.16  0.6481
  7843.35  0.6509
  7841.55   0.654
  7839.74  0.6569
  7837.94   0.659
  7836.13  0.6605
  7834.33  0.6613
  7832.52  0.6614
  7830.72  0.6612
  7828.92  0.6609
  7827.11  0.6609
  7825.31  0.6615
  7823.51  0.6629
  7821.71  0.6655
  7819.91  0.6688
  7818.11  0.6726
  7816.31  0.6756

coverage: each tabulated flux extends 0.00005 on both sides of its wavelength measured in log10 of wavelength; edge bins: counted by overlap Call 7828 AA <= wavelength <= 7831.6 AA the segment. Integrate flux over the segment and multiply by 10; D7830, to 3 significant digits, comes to 23.8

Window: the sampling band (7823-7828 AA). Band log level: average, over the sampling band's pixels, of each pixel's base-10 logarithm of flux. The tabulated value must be -0.179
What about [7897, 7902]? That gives -0.167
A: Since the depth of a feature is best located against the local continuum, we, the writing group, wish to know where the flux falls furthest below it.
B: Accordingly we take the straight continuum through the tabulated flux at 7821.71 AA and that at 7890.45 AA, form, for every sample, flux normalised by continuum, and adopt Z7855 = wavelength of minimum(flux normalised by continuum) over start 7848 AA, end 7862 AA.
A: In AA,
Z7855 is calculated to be 7848.77 AA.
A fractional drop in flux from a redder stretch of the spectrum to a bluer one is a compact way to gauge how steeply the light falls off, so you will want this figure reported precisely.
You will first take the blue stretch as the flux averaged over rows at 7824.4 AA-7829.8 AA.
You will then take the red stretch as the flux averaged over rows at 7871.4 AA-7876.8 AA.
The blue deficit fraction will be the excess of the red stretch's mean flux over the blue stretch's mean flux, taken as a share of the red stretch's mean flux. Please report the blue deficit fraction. -0.015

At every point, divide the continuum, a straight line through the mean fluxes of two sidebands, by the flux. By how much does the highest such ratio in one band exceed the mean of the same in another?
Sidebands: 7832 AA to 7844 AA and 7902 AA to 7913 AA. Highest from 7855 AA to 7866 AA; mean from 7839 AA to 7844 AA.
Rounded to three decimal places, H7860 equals 0.000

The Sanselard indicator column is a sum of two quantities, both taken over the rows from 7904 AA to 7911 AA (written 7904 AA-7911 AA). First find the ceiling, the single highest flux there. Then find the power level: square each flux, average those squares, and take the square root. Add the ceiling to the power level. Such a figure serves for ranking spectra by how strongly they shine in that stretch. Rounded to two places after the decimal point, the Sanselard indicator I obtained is 1.33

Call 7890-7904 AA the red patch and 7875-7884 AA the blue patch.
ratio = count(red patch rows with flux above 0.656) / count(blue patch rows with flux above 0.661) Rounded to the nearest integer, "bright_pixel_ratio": 4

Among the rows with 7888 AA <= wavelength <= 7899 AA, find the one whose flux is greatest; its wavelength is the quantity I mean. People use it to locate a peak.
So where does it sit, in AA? 7897.72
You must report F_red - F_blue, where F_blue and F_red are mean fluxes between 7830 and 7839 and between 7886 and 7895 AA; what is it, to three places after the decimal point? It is 0.011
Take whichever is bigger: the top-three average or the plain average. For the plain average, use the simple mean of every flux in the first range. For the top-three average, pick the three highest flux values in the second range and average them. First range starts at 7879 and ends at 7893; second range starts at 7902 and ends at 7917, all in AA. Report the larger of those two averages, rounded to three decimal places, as 0.671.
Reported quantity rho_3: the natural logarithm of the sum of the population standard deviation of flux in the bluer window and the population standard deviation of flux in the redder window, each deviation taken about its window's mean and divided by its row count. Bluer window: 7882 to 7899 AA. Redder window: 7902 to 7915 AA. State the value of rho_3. -4.1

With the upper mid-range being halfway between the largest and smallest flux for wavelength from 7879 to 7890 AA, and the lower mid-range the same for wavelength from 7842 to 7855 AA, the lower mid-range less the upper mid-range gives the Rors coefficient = -0.013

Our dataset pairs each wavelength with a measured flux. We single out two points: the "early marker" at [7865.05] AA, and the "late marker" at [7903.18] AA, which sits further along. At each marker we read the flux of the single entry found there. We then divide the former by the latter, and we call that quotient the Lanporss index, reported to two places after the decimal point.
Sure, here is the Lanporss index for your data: 0.97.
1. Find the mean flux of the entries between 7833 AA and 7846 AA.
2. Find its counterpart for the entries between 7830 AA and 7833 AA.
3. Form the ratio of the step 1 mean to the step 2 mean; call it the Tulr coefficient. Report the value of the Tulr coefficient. 0.99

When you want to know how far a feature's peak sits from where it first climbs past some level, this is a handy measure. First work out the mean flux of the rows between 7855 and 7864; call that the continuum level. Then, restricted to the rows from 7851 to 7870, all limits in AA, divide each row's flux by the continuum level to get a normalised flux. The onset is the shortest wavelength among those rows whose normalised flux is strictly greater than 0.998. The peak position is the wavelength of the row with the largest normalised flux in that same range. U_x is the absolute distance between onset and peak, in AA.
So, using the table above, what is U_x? 1.8 AA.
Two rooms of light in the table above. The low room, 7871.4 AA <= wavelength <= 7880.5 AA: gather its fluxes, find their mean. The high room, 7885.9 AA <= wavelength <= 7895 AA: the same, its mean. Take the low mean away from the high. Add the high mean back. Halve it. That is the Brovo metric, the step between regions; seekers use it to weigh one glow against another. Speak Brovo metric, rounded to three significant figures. 0.344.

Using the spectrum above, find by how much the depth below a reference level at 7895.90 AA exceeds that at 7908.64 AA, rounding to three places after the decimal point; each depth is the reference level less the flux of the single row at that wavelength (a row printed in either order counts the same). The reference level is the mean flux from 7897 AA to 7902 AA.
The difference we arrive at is -0.020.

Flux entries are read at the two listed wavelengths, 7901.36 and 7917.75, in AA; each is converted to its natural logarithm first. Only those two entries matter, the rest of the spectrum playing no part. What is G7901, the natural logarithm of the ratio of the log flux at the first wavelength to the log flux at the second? -0.15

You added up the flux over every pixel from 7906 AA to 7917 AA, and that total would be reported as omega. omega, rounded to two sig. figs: 3.9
